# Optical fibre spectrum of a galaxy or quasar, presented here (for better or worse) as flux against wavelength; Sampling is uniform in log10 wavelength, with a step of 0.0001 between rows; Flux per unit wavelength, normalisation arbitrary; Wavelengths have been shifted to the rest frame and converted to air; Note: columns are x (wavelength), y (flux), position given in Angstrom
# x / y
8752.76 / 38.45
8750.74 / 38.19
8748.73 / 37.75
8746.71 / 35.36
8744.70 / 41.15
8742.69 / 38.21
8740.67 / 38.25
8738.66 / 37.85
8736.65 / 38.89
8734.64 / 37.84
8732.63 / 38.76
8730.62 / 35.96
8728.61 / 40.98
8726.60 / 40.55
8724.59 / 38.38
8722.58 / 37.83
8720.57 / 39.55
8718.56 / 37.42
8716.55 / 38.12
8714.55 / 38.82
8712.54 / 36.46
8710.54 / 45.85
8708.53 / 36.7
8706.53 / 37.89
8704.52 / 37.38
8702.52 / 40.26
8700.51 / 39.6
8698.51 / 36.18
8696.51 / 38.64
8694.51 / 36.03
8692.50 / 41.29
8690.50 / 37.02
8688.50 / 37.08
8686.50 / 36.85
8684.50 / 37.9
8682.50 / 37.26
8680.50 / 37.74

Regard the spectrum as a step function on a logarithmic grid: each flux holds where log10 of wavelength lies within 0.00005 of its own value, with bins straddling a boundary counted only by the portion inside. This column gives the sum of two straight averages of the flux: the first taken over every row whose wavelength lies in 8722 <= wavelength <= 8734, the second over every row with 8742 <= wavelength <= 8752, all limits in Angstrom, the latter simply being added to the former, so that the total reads 76.9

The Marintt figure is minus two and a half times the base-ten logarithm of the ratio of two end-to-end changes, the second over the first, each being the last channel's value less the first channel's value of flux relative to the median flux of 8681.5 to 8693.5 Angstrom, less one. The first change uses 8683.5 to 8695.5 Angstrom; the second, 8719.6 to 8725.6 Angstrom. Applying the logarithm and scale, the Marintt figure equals 0.5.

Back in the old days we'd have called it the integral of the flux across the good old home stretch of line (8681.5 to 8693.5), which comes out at 455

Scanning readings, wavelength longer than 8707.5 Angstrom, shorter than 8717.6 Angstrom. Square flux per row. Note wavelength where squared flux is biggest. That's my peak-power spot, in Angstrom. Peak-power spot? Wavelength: 8710.54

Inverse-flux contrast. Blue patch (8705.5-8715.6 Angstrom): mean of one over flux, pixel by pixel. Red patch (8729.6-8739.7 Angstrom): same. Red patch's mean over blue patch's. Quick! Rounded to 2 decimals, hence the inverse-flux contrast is 1.03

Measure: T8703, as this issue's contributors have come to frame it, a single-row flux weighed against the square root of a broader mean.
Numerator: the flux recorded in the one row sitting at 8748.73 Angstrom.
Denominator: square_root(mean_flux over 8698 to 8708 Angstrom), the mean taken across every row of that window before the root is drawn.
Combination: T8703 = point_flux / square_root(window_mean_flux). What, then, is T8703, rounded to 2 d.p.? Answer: 6.10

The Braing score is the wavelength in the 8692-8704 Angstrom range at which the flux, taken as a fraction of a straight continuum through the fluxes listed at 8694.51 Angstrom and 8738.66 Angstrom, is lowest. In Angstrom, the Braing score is 8698.51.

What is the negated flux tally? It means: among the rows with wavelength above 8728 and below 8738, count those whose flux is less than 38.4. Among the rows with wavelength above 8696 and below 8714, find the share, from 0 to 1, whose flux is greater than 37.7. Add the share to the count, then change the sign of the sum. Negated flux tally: -2.6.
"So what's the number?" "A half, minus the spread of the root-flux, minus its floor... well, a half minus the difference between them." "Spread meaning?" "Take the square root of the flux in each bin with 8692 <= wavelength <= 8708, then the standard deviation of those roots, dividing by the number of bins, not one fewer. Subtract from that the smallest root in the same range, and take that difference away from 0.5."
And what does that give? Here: 6.36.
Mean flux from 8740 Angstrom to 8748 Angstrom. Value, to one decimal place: 38.2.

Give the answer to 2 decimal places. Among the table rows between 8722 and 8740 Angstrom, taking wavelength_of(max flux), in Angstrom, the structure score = 8728.61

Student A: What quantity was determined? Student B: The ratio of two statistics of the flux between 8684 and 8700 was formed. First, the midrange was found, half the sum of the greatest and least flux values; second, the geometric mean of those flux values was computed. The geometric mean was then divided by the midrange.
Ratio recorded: 0.97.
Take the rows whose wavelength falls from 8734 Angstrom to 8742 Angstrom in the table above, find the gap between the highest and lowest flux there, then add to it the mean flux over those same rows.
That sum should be 39.3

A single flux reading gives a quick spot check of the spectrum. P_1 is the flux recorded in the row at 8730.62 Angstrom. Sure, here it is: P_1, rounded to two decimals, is 35.96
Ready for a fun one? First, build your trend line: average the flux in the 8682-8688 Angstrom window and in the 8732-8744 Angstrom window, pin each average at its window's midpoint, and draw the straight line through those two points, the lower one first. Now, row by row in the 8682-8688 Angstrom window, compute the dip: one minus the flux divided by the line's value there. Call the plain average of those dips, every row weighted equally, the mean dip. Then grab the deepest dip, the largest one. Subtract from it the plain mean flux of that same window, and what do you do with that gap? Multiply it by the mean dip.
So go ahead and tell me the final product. 0.0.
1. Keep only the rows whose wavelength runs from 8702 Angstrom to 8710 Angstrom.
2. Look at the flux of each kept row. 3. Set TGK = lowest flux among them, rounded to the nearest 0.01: 36.70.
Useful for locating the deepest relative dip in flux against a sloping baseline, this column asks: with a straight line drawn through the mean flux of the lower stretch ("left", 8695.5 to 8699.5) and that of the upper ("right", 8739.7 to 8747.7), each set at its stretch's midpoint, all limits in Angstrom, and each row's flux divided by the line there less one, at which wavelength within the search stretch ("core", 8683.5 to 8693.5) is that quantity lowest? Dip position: 8686.50 Angstrom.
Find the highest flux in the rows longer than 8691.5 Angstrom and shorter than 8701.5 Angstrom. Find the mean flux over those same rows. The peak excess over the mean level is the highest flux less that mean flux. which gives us 2.9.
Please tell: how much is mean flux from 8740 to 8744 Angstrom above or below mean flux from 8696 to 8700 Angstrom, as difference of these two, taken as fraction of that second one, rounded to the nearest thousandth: 0.022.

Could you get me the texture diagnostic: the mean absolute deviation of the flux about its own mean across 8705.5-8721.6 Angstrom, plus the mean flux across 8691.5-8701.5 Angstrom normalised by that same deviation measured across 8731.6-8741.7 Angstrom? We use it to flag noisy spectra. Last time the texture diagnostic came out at 96.5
